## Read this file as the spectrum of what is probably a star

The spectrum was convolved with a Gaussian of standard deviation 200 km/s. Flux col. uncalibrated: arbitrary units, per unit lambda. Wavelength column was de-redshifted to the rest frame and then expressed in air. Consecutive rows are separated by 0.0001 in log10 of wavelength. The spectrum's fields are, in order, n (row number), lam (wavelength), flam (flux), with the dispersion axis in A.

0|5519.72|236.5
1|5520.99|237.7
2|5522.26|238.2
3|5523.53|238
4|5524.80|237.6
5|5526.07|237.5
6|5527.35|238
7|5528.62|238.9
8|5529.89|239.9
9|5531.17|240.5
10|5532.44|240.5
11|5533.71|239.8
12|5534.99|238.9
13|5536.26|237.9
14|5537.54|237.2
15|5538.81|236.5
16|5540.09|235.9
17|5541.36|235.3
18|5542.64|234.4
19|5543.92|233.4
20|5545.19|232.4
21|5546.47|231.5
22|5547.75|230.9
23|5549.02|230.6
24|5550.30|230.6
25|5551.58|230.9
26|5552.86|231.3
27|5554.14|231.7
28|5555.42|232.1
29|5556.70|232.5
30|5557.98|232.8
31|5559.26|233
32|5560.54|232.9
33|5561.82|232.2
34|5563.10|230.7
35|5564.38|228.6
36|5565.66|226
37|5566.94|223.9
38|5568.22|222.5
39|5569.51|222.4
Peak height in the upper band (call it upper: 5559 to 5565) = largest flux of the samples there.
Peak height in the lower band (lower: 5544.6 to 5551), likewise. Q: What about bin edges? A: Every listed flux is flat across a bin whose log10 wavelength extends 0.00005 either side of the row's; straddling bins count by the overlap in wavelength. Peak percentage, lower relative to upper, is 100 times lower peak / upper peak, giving 100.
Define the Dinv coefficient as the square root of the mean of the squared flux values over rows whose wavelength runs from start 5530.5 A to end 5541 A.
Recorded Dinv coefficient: 238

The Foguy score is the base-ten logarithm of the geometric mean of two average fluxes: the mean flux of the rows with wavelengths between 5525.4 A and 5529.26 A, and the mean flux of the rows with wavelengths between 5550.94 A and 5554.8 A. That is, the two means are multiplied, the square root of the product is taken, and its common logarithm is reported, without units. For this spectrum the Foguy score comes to 2.37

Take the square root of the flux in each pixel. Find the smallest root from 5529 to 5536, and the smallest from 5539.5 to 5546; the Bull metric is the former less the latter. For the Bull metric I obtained 0.2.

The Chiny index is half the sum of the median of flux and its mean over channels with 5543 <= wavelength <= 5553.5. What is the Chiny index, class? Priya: 231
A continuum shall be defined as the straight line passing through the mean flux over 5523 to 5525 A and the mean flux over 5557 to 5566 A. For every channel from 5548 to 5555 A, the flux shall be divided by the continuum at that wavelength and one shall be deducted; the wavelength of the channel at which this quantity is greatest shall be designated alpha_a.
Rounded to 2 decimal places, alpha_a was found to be 5554.14 A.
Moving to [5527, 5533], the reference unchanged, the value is 5532.44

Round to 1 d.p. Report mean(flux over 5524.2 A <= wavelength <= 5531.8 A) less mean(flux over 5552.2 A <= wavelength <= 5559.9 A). 6.5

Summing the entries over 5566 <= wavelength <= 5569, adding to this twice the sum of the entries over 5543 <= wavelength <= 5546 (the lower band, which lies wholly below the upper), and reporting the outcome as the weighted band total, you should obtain 1378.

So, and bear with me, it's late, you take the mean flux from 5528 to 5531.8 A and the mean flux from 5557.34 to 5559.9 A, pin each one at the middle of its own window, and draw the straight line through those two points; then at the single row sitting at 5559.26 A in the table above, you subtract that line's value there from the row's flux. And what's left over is 0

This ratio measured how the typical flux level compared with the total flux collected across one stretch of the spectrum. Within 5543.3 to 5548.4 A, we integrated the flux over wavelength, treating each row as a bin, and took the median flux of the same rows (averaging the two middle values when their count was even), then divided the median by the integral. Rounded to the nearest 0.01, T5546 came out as 0.20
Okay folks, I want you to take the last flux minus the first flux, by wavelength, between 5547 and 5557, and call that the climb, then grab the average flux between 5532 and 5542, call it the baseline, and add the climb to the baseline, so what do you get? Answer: 239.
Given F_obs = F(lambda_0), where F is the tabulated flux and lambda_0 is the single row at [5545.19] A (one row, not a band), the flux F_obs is 232.4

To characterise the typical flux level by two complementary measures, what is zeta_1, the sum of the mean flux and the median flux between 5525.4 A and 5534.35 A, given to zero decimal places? 479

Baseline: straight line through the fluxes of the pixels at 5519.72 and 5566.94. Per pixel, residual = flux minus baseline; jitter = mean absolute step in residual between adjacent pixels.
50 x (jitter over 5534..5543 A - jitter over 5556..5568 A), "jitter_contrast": -34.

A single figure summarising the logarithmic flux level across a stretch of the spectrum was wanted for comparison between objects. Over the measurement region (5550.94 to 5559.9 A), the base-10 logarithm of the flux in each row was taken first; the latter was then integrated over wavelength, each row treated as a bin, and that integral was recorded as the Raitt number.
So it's 21.2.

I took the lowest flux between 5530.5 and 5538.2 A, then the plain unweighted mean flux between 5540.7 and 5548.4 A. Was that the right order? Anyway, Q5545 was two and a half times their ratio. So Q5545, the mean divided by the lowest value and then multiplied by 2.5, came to 2.46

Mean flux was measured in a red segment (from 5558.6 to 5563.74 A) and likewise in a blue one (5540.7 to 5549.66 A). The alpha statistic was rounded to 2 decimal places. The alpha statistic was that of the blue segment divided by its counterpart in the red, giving 1.00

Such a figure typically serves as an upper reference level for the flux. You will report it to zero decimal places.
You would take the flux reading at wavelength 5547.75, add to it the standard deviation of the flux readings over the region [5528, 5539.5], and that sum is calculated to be 232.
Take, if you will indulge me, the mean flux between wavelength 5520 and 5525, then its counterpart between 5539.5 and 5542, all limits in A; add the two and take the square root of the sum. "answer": 21.8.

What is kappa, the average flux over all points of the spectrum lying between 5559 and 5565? 231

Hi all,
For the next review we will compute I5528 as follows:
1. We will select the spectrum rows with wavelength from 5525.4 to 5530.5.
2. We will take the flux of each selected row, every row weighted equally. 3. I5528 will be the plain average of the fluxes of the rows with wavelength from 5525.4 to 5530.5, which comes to 238.6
